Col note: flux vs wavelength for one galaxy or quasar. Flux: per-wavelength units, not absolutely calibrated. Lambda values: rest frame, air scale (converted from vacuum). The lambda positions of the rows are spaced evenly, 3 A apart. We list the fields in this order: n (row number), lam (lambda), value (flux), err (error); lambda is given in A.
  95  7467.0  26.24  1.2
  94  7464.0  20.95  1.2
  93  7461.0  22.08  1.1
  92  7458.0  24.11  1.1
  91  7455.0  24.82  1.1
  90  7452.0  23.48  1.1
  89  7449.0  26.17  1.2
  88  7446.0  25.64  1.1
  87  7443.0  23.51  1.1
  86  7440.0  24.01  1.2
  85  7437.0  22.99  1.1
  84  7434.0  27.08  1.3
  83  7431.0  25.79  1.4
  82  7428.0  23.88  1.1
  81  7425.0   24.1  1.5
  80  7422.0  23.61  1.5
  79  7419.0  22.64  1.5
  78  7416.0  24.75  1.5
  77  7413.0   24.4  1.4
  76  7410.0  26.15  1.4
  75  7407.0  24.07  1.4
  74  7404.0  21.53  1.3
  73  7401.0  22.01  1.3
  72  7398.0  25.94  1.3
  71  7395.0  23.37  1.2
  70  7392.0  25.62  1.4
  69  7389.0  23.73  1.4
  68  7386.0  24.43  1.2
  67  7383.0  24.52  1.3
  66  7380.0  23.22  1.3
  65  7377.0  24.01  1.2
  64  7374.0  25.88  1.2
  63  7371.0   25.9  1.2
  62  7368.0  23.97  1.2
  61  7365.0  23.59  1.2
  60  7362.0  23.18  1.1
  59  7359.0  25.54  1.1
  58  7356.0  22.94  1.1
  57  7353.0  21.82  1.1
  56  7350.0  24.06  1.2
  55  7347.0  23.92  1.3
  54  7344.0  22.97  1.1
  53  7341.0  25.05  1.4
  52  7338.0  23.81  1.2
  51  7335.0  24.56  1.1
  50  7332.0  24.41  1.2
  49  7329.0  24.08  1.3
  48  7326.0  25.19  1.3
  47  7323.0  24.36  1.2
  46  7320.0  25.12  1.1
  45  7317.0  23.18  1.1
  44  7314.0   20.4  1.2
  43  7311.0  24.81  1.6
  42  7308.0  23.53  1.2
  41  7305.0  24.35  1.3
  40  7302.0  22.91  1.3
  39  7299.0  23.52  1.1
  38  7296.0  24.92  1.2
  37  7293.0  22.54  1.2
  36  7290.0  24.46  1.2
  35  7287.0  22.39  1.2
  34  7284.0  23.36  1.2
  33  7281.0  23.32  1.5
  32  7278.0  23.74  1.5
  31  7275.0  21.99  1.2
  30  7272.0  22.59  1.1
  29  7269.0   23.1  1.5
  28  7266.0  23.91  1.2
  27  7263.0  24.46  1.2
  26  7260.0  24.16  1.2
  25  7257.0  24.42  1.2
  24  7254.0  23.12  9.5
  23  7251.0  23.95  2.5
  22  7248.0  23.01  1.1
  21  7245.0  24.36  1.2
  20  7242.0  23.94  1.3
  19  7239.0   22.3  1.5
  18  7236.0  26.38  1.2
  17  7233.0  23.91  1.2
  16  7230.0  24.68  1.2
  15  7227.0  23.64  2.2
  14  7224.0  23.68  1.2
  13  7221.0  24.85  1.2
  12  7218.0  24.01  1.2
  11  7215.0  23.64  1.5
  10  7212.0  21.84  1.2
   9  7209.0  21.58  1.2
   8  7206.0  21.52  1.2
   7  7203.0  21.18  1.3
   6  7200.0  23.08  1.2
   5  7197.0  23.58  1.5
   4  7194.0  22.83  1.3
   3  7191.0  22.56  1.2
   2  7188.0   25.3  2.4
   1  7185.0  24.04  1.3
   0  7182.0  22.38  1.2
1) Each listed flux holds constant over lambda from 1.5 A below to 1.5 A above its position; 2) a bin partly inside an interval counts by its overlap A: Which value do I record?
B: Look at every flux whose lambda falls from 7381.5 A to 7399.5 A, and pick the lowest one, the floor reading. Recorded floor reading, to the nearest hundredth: 23.37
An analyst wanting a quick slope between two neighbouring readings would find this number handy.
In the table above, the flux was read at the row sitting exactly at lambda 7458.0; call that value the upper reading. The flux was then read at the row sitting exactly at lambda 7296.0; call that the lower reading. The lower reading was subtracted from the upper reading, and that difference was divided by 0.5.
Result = -1.6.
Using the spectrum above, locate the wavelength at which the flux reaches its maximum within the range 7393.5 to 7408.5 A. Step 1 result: 7398.0 A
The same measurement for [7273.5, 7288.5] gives 7278.0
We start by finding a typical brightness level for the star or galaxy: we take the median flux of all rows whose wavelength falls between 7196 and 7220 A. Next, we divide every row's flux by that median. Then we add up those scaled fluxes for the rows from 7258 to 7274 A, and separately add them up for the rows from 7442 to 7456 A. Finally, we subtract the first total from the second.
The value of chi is 0.2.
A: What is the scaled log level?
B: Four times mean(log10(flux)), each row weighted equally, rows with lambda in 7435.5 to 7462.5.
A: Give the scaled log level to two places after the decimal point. 5.53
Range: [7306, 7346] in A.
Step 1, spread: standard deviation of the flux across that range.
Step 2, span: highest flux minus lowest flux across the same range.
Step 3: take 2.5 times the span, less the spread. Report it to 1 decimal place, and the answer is 10.7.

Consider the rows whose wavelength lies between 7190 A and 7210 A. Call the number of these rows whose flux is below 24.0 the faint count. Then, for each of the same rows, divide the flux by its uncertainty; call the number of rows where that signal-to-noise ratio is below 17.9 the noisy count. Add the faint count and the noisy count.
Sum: 10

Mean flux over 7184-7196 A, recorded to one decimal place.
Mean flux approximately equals 23.7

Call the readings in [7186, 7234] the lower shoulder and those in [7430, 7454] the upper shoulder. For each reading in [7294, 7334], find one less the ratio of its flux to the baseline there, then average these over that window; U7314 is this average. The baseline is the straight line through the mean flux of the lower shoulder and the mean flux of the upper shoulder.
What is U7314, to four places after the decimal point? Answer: 0.0021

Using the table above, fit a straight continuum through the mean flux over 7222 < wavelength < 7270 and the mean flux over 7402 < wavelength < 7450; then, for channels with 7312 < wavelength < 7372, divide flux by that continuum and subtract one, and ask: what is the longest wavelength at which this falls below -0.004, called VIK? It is 7368.0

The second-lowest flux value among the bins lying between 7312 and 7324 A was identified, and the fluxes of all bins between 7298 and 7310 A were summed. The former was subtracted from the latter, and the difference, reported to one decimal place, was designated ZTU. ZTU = 71.1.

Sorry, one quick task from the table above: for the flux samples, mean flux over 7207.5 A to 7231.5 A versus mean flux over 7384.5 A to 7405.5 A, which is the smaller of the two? 23.5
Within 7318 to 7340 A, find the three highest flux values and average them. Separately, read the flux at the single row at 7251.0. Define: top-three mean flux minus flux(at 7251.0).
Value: 1.0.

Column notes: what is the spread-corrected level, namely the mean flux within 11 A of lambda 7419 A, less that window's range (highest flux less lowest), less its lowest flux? -1.9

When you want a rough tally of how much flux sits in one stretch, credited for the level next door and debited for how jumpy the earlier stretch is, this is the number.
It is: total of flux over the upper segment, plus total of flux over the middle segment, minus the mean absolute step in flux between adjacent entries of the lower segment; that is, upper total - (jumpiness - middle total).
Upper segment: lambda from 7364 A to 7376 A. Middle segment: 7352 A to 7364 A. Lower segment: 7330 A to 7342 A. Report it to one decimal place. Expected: 192.1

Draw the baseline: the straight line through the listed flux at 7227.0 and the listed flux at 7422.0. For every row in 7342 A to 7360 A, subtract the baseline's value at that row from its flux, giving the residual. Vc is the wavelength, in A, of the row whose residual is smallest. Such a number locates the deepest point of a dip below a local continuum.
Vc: 7353.0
